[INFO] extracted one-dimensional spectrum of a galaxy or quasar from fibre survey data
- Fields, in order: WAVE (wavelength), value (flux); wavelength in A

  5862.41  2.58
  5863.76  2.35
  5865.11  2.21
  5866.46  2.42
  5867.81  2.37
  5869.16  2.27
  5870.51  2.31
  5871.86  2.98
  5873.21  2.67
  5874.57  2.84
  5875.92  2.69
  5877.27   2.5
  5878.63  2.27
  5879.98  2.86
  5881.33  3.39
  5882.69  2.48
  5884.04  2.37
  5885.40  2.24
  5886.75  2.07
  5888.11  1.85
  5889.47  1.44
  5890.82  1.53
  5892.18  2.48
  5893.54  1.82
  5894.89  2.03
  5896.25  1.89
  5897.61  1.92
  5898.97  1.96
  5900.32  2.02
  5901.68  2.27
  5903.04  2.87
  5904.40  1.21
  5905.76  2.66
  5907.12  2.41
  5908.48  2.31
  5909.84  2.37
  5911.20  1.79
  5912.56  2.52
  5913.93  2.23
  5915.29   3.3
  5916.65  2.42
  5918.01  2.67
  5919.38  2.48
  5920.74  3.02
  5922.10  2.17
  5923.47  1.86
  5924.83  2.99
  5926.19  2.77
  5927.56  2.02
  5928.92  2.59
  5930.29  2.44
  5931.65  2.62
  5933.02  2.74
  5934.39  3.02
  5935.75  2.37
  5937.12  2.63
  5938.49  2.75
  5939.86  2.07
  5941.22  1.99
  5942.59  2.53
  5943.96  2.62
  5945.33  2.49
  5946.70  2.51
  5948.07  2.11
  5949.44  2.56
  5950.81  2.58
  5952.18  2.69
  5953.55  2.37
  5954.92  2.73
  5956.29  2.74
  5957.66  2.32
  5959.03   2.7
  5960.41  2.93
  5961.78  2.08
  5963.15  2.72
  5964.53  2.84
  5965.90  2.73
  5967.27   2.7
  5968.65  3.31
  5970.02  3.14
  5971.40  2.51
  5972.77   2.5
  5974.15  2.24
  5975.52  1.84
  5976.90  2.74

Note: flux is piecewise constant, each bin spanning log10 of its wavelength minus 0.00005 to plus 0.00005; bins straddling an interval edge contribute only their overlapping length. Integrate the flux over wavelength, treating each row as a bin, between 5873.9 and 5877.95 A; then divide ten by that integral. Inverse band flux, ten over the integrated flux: 0.92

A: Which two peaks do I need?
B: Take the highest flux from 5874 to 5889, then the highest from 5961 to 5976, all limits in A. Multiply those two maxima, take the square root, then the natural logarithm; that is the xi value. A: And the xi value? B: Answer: 1.21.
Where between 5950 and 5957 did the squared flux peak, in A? 5956.29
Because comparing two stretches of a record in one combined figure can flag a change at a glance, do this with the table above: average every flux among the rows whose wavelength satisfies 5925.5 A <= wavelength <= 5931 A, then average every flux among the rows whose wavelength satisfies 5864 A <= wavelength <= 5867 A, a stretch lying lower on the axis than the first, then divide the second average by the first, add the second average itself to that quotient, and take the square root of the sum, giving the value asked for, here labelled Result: 1.80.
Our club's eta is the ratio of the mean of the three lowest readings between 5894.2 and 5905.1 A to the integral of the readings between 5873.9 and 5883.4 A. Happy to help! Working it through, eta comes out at 0.065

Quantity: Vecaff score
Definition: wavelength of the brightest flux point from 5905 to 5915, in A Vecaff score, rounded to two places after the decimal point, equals 5905.76 A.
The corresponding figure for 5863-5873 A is 5871.86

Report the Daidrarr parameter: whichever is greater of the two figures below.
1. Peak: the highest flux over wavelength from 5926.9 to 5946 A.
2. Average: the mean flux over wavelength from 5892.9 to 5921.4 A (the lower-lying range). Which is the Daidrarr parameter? 3.0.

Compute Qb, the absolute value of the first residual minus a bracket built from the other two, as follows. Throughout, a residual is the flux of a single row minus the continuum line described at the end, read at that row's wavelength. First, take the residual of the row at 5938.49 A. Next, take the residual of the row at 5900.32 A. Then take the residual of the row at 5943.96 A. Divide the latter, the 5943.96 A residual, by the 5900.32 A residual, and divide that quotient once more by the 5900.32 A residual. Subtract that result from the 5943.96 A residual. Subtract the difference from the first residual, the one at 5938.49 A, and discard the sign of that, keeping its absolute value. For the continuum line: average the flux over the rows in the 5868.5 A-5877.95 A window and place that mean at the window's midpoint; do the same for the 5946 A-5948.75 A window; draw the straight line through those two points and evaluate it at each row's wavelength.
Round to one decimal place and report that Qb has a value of 1.4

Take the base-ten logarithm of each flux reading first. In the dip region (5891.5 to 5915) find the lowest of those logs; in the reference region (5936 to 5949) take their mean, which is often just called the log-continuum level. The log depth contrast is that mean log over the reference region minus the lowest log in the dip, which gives 0.30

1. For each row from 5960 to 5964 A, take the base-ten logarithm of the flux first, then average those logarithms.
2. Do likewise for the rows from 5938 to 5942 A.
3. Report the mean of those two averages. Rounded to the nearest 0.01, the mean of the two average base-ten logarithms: 0.38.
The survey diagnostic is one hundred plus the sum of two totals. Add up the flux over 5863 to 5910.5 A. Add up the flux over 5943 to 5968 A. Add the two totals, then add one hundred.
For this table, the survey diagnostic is 227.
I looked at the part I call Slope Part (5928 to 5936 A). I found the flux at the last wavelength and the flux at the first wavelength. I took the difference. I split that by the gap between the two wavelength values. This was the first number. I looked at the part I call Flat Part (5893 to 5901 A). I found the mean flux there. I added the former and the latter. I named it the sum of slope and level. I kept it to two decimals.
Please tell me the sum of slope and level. 1.91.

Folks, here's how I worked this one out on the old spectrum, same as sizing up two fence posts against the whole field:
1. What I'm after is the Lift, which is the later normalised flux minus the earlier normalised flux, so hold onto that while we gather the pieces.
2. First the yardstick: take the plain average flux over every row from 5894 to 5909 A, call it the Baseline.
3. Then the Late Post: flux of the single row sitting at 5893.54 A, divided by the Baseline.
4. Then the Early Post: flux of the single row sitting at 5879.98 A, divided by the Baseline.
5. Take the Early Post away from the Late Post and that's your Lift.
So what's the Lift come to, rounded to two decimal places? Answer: -0.49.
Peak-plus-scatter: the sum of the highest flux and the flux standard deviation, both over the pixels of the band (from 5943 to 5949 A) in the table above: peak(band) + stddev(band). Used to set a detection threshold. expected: 2.8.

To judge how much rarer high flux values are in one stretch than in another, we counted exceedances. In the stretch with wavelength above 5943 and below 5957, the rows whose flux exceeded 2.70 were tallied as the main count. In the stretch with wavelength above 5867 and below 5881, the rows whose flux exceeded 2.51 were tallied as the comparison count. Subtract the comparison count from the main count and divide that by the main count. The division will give -1.50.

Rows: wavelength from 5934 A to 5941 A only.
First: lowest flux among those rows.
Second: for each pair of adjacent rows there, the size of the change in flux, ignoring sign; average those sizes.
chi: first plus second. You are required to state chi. 2.50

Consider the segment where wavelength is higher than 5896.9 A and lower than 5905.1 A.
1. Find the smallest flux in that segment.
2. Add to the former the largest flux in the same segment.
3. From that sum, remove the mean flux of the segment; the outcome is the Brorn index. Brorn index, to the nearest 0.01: 2.04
